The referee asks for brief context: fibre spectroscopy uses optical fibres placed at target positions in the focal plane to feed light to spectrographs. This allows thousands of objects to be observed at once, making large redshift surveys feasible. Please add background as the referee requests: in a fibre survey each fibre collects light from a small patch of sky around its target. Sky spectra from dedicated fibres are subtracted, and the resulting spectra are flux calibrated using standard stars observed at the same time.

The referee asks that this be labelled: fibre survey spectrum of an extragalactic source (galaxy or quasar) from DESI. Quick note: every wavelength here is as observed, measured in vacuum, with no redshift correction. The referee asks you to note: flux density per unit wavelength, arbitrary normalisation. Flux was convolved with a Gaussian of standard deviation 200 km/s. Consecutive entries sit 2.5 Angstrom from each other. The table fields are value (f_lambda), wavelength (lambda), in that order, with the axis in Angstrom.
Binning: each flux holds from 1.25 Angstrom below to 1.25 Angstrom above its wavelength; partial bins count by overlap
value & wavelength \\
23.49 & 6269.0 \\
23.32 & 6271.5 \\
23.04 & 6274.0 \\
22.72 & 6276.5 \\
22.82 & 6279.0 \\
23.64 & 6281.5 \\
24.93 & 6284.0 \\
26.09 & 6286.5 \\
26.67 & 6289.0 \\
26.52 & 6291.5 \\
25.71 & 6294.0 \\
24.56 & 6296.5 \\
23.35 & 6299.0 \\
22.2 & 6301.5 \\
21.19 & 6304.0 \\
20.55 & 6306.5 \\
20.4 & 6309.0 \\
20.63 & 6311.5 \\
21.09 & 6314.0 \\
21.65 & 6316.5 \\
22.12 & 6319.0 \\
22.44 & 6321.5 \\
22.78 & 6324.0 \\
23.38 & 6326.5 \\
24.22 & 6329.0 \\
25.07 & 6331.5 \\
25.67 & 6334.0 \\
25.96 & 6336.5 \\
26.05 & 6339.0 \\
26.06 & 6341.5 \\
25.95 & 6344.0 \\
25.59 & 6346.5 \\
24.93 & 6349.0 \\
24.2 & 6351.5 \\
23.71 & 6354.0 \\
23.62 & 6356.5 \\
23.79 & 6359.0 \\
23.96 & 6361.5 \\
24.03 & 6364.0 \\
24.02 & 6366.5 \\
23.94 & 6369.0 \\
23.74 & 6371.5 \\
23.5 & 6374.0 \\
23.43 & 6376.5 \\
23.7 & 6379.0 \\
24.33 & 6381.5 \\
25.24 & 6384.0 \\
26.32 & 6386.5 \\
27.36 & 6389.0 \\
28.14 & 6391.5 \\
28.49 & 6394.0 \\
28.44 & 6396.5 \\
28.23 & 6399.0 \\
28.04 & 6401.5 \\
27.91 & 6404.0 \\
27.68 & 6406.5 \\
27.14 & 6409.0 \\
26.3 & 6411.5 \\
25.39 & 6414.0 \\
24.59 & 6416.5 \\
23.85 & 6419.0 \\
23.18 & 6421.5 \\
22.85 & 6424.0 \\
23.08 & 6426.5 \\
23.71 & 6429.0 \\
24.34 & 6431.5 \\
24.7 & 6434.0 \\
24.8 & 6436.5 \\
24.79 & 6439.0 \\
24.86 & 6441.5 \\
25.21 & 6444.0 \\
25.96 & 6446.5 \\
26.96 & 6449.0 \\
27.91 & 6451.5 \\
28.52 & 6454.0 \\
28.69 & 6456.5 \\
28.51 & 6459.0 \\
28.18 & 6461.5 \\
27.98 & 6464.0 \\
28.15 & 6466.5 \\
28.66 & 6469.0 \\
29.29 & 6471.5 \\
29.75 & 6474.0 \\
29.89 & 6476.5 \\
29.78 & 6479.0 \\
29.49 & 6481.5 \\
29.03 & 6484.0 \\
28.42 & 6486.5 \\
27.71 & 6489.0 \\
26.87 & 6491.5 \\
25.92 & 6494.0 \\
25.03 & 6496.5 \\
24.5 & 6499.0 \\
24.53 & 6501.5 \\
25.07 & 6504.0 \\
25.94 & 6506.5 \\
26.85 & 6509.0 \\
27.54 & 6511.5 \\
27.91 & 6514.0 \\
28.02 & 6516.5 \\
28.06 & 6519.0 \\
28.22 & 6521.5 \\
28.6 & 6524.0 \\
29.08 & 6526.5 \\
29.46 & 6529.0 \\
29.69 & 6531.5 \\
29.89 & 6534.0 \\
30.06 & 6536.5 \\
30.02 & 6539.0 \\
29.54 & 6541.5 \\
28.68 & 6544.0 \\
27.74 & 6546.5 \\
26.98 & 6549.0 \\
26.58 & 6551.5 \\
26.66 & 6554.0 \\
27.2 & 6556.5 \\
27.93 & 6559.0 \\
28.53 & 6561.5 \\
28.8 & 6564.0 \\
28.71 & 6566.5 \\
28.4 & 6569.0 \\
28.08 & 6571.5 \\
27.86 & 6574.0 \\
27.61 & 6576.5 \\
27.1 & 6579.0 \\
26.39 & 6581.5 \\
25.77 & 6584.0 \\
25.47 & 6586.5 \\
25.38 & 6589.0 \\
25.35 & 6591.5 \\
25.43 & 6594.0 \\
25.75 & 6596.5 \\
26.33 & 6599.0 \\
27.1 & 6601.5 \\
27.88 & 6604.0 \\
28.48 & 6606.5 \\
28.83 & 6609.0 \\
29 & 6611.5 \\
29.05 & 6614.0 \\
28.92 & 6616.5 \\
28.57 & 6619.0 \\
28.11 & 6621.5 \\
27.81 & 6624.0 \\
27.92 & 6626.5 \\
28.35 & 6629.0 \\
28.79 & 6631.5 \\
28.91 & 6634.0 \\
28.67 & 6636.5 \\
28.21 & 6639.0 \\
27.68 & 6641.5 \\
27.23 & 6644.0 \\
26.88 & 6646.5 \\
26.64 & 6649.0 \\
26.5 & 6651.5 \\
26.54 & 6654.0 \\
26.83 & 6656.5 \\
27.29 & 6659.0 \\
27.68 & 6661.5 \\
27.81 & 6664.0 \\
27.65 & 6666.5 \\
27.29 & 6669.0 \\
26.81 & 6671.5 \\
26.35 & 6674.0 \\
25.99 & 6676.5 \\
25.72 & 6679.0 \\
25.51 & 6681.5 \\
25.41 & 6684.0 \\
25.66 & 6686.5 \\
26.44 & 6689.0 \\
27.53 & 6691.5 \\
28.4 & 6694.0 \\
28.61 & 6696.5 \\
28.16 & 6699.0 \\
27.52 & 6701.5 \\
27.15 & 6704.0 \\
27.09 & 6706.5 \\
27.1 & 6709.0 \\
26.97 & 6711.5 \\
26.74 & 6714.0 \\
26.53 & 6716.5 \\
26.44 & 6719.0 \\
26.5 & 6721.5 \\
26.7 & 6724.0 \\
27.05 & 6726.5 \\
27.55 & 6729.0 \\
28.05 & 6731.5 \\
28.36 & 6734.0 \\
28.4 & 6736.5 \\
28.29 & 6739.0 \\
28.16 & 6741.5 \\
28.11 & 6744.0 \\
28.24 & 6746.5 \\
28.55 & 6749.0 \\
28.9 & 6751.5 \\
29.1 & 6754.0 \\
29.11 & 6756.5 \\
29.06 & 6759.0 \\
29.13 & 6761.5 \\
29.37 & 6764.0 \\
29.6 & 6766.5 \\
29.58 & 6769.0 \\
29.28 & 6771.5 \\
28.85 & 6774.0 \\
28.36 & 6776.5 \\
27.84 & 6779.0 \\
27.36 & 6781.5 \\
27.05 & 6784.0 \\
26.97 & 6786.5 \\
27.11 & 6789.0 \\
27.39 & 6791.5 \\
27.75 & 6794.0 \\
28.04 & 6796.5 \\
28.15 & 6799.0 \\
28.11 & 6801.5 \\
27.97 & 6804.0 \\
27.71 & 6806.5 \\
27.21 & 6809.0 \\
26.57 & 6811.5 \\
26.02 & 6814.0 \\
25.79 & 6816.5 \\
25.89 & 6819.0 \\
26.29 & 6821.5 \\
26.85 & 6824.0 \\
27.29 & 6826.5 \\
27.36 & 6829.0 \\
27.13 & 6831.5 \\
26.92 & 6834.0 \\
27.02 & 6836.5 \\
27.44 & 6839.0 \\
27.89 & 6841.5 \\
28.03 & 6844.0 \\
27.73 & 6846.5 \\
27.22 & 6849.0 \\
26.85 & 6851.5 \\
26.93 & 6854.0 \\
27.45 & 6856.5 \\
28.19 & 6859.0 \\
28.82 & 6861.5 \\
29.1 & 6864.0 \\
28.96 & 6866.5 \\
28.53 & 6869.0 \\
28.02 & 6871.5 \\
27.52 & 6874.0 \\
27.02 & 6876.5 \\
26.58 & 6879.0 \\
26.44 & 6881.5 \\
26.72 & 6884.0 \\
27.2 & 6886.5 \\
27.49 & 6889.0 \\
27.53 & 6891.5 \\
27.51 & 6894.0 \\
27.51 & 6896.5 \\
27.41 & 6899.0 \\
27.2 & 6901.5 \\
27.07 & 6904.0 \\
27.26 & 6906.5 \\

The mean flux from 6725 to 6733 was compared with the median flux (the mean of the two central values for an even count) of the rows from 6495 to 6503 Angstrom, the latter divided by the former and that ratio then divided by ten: 0.089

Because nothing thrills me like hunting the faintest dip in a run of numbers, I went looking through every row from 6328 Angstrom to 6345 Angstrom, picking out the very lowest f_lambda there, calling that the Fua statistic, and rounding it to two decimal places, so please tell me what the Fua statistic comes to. 24.22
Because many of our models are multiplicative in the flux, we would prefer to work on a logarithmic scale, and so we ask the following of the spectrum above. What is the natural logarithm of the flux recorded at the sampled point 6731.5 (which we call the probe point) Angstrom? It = 3.33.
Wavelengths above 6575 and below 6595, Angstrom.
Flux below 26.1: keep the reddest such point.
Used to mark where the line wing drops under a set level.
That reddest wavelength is 6594.0 Angstrom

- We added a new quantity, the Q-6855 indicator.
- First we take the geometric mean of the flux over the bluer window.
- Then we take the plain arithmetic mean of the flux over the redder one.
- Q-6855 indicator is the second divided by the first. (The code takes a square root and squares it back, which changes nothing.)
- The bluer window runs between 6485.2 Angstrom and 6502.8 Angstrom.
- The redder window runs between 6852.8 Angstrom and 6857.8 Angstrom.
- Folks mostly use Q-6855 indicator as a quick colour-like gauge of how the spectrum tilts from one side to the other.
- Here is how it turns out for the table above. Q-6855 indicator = 1.04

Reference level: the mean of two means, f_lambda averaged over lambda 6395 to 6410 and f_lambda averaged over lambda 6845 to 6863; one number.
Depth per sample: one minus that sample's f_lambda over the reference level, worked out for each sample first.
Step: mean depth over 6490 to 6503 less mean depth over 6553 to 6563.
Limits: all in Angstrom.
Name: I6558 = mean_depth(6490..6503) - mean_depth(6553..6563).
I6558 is 0.080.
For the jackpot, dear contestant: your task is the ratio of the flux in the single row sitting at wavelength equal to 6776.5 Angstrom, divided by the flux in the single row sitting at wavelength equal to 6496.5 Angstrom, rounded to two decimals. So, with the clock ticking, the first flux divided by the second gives 1.13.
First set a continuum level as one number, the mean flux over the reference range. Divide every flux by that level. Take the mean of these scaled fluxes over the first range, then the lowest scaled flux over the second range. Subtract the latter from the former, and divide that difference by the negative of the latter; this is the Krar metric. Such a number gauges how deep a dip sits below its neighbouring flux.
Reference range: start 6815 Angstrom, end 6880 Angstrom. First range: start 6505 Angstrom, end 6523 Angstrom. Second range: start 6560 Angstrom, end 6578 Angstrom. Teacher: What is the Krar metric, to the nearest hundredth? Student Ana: 0.00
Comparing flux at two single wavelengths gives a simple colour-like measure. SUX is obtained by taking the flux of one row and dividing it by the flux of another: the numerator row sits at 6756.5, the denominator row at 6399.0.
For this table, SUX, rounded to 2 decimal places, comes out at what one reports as 1.03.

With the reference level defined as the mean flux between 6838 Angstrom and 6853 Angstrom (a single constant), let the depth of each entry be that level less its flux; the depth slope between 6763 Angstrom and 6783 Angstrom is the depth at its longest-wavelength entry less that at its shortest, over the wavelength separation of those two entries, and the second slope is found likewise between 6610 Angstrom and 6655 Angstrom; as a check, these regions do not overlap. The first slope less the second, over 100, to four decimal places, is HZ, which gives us 0.0006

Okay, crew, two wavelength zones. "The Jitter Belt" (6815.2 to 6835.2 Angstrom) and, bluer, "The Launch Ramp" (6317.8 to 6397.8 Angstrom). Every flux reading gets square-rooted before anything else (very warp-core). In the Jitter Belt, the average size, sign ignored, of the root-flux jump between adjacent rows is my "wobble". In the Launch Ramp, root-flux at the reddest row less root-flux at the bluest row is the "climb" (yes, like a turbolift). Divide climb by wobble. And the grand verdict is 23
